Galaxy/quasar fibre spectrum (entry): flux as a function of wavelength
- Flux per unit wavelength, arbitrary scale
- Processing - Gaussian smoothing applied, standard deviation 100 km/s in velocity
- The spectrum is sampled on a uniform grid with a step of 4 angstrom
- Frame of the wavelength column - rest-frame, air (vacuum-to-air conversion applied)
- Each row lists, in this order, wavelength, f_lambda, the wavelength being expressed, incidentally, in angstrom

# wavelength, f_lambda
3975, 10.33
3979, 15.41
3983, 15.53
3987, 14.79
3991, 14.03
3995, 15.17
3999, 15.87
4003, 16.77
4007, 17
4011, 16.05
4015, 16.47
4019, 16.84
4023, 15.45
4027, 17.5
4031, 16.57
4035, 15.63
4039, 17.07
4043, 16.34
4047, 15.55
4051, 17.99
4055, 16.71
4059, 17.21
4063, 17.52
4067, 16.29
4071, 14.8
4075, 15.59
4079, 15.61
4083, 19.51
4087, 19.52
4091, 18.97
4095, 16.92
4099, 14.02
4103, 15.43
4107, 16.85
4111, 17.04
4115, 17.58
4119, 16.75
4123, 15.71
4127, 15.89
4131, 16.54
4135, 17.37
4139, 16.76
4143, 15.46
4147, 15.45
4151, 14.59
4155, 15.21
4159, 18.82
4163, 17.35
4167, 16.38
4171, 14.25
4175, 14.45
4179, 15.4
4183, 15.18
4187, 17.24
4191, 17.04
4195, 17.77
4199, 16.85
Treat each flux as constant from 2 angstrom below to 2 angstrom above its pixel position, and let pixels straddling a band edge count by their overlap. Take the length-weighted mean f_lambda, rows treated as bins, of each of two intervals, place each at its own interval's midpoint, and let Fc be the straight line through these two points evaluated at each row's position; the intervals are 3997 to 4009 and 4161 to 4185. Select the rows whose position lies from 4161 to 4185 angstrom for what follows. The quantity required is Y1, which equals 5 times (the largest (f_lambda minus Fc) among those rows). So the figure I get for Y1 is 9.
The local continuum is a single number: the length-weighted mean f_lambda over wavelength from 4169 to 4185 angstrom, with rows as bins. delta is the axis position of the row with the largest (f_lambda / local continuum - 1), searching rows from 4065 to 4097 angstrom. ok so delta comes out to 4087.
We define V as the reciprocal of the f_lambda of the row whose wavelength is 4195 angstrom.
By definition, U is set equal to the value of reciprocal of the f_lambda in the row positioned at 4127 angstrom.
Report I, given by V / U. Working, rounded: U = 0.063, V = 0.056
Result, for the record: 0.89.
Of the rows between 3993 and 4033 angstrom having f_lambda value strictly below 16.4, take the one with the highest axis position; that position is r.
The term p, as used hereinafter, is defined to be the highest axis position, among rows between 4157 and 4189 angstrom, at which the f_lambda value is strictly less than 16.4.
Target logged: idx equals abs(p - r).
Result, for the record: 160 angstrom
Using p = 4183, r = 4023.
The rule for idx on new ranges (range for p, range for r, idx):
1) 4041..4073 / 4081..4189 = 112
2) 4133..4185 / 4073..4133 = 56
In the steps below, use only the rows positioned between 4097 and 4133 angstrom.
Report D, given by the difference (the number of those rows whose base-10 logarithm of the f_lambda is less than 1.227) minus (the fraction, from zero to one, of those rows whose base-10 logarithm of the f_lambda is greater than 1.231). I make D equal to 6.78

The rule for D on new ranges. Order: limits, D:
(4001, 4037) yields 6.89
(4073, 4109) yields 4.67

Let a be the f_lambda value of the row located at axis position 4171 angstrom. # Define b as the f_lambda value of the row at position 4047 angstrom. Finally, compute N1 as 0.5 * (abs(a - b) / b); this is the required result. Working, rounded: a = 14.25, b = 15.55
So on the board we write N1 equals 0.042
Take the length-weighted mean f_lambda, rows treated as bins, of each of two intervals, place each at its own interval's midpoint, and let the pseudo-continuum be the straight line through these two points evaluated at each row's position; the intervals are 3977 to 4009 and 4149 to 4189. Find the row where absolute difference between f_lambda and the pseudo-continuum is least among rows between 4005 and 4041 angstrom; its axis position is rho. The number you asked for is 4035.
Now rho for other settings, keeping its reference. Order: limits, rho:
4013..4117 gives 4035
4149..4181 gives 4167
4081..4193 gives 4127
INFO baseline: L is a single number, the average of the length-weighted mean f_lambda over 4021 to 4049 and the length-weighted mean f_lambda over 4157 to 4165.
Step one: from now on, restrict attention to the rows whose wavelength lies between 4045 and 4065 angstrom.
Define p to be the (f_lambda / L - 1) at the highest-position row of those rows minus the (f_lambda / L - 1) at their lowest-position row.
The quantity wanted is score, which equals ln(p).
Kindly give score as -2.17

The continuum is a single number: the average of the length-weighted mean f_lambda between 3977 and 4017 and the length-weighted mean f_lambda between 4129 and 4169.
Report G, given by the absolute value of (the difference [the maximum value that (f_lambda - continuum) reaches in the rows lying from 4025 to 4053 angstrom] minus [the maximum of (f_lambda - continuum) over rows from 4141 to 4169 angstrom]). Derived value 0.8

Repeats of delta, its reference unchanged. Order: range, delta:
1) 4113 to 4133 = 4115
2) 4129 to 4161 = 4159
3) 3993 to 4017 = 4007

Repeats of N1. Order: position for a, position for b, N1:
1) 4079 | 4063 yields 0.055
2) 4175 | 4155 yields 0.025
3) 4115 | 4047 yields 0.065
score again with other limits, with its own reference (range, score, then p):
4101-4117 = -2.08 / 0.13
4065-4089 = -1.67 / 0.19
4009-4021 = -3.08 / 0.05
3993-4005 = -2.37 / 0.09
